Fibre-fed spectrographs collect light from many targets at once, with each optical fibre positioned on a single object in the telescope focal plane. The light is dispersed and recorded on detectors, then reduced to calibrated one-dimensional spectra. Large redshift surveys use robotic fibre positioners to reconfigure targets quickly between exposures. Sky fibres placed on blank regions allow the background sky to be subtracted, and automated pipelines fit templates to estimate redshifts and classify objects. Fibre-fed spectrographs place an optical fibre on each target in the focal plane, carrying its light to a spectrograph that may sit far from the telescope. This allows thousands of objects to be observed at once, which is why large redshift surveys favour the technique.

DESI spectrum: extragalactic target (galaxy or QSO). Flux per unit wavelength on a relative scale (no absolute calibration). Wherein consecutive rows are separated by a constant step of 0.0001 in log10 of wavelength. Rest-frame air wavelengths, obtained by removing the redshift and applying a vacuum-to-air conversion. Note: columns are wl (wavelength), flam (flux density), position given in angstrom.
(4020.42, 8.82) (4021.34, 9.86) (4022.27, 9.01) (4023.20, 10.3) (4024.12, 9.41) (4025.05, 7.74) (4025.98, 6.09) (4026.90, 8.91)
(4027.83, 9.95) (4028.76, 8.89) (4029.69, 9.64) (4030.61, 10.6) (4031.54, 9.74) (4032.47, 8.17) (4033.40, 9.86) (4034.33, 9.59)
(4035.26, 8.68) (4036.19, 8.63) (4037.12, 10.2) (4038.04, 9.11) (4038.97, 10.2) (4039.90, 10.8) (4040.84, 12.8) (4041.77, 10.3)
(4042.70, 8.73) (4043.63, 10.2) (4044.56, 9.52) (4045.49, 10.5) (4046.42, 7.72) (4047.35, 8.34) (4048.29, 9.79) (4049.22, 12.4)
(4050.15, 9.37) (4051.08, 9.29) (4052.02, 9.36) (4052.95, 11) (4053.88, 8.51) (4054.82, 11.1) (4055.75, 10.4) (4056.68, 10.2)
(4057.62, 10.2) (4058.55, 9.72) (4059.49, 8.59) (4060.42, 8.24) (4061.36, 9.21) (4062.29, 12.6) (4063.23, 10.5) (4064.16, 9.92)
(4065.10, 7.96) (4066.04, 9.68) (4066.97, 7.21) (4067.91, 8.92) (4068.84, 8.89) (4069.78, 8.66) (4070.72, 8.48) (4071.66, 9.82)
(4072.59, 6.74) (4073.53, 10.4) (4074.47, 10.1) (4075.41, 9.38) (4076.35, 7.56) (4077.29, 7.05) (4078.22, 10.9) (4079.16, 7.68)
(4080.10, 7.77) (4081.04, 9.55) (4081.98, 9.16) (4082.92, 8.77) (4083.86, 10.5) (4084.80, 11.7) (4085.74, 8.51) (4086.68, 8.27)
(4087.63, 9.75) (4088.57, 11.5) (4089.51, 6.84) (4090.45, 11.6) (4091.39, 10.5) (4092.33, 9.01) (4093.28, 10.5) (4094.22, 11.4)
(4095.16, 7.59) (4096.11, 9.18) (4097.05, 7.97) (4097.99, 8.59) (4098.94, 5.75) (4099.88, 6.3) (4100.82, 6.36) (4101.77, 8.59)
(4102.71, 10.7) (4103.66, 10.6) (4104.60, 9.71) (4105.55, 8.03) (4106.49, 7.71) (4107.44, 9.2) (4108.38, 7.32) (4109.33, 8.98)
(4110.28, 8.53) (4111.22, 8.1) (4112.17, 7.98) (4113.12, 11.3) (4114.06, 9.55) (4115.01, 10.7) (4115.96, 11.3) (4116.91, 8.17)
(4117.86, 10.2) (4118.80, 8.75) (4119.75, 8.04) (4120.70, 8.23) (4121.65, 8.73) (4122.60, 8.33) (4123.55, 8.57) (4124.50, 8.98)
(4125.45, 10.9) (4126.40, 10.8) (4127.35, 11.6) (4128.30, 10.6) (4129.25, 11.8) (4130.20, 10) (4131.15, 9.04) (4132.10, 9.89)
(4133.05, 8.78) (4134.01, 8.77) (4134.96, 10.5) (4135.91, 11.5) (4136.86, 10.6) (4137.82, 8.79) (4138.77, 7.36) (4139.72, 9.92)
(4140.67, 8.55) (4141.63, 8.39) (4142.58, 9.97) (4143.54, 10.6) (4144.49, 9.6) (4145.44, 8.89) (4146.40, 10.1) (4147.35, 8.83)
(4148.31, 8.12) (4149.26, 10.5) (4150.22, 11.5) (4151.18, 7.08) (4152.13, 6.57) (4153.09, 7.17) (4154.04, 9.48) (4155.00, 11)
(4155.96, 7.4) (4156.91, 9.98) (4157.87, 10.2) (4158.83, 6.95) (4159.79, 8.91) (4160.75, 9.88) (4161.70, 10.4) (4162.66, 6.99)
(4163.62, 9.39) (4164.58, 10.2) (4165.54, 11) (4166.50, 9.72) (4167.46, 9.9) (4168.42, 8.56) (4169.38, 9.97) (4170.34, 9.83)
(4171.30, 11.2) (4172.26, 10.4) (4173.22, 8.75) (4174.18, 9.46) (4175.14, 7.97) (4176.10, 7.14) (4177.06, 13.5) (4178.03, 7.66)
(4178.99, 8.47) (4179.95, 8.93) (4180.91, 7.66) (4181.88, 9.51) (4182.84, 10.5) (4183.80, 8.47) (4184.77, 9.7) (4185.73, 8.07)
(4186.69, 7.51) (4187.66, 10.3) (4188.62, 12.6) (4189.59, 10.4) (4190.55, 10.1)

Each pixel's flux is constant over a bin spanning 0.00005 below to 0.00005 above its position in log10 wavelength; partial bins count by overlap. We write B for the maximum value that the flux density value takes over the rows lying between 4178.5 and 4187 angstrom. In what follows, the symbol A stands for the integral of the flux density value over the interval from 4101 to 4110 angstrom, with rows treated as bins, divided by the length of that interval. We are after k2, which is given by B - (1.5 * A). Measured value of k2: -2.8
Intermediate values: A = 8.9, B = 10.5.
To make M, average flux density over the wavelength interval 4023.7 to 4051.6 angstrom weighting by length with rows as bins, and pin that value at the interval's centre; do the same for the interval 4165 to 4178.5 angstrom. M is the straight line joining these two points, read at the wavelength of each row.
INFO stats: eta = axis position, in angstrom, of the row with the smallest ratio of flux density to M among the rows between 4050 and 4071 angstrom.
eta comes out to 4066.97 angstrom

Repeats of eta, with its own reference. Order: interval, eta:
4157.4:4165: 4158.83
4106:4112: 4108.38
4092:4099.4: 4098.94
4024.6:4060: 4025.98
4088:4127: 4098.94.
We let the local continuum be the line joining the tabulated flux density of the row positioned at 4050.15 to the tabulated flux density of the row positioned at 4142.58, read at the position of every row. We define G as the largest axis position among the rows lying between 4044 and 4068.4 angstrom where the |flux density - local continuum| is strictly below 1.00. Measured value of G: 4067.91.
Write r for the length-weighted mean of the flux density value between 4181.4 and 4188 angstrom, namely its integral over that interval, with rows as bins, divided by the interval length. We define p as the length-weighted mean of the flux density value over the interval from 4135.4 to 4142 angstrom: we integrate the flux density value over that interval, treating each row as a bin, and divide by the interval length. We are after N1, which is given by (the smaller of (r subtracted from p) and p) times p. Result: 1.8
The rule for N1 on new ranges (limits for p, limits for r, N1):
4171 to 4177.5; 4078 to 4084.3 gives 5.9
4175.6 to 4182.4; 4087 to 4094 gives -8.8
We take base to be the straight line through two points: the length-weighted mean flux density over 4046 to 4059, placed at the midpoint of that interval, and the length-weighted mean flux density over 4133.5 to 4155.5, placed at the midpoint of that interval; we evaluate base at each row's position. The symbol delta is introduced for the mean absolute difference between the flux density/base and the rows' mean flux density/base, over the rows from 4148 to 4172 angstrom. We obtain 0.138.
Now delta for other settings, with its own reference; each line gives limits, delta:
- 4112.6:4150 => 0.109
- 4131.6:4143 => 0.105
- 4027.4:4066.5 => 0.088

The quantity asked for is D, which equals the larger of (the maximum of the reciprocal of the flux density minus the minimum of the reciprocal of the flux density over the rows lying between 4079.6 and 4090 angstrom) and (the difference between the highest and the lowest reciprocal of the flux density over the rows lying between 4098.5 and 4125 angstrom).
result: 0.085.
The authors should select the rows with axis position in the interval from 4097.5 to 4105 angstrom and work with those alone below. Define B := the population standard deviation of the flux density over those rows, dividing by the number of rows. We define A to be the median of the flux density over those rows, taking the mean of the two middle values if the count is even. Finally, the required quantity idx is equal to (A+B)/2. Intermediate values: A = 8.6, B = 1.85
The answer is 5.2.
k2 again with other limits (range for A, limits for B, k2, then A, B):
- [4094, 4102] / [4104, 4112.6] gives -2.1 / 7.8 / 9.71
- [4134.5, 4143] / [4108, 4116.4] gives -3.0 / 9.5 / 11.3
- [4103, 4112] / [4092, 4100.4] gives -1.7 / 8.7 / 11.4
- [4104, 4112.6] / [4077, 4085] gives -1.0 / 8.4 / 11.7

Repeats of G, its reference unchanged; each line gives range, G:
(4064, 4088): 4087.63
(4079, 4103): 4102.71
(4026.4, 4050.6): 4050.15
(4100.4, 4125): 4124.50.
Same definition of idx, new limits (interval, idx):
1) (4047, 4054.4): 5.3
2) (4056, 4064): 5.6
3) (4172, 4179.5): 5.3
